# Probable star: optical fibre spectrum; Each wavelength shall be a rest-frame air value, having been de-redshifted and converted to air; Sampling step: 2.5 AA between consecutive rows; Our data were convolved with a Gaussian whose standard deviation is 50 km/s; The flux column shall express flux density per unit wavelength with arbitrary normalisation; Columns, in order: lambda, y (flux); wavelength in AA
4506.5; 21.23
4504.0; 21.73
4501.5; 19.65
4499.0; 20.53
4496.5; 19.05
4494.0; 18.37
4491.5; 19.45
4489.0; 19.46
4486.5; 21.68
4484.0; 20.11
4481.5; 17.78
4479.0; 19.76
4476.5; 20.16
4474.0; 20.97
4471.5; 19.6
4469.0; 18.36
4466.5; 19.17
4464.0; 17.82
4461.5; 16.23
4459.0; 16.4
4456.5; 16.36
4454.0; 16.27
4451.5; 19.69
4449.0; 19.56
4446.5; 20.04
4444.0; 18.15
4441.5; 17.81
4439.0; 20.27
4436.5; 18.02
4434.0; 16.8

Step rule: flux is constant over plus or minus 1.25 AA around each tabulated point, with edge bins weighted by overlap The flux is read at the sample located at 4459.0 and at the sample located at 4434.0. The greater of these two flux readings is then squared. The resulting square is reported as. 282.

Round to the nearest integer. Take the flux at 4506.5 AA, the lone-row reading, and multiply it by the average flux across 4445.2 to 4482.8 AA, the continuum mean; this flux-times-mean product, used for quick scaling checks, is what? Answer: 394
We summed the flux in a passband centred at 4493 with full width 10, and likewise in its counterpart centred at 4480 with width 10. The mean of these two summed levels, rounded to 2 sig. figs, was 77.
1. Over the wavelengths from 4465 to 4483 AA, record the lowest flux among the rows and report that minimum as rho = 17.78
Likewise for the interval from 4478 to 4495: 17.78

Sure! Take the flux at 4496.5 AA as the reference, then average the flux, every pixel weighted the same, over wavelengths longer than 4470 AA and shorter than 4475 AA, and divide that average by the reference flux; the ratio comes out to 1.06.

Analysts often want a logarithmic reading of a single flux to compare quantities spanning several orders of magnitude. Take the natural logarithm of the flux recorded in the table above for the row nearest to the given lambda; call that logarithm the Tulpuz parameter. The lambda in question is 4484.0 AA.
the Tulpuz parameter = 3.00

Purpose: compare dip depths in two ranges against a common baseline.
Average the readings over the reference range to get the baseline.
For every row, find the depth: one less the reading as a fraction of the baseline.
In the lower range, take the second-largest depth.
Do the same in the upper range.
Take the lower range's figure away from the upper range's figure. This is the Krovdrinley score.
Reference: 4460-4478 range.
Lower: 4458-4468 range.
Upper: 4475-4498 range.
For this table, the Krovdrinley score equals -0.10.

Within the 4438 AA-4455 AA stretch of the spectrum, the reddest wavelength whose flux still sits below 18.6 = 4454.0 AA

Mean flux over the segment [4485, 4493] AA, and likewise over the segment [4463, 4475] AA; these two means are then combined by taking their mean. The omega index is 19.7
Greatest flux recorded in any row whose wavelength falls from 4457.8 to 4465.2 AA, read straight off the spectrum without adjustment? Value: 17.82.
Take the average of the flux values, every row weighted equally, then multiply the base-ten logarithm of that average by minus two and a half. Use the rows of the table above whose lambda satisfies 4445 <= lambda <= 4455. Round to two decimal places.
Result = -3.19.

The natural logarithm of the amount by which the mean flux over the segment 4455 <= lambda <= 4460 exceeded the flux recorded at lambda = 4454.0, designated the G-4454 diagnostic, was -2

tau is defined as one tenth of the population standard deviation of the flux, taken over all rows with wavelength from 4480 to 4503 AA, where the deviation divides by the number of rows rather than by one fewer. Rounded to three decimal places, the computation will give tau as 0.109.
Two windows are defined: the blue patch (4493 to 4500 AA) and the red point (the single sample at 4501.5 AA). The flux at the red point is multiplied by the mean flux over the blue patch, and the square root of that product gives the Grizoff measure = 19.48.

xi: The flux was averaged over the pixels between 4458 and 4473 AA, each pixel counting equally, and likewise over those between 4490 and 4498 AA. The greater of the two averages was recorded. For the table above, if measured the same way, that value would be 19.0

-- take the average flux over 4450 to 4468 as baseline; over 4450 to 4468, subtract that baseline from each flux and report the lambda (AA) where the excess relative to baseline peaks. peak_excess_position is 4451.5 AA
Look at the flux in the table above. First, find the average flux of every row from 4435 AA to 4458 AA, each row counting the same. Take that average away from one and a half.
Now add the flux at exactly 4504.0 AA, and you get 4.8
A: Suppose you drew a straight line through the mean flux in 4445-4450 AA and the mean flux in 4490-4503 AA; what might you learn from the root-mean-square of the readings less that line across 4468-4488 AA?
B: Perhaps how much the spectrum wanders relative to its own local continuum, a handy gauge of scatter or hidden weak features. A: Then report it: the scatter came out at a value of 1.23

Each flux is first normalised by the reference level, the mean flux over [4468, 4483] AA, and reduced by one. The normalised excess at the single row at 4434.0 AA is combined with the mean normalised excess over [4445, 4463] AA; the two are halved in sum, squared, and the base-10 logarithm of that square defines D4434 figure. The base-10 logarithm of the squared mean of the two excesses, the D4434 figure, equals -1.9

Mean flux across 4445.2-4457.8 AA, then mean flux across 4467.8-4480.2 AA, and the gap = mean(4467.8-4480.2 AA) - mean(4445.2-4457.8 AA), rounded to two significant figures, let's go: 1.4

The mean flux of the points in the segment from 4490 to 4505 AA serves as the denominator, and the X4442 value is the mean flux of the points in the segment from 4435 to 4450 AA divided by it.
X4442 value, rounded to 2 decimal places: 0.96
